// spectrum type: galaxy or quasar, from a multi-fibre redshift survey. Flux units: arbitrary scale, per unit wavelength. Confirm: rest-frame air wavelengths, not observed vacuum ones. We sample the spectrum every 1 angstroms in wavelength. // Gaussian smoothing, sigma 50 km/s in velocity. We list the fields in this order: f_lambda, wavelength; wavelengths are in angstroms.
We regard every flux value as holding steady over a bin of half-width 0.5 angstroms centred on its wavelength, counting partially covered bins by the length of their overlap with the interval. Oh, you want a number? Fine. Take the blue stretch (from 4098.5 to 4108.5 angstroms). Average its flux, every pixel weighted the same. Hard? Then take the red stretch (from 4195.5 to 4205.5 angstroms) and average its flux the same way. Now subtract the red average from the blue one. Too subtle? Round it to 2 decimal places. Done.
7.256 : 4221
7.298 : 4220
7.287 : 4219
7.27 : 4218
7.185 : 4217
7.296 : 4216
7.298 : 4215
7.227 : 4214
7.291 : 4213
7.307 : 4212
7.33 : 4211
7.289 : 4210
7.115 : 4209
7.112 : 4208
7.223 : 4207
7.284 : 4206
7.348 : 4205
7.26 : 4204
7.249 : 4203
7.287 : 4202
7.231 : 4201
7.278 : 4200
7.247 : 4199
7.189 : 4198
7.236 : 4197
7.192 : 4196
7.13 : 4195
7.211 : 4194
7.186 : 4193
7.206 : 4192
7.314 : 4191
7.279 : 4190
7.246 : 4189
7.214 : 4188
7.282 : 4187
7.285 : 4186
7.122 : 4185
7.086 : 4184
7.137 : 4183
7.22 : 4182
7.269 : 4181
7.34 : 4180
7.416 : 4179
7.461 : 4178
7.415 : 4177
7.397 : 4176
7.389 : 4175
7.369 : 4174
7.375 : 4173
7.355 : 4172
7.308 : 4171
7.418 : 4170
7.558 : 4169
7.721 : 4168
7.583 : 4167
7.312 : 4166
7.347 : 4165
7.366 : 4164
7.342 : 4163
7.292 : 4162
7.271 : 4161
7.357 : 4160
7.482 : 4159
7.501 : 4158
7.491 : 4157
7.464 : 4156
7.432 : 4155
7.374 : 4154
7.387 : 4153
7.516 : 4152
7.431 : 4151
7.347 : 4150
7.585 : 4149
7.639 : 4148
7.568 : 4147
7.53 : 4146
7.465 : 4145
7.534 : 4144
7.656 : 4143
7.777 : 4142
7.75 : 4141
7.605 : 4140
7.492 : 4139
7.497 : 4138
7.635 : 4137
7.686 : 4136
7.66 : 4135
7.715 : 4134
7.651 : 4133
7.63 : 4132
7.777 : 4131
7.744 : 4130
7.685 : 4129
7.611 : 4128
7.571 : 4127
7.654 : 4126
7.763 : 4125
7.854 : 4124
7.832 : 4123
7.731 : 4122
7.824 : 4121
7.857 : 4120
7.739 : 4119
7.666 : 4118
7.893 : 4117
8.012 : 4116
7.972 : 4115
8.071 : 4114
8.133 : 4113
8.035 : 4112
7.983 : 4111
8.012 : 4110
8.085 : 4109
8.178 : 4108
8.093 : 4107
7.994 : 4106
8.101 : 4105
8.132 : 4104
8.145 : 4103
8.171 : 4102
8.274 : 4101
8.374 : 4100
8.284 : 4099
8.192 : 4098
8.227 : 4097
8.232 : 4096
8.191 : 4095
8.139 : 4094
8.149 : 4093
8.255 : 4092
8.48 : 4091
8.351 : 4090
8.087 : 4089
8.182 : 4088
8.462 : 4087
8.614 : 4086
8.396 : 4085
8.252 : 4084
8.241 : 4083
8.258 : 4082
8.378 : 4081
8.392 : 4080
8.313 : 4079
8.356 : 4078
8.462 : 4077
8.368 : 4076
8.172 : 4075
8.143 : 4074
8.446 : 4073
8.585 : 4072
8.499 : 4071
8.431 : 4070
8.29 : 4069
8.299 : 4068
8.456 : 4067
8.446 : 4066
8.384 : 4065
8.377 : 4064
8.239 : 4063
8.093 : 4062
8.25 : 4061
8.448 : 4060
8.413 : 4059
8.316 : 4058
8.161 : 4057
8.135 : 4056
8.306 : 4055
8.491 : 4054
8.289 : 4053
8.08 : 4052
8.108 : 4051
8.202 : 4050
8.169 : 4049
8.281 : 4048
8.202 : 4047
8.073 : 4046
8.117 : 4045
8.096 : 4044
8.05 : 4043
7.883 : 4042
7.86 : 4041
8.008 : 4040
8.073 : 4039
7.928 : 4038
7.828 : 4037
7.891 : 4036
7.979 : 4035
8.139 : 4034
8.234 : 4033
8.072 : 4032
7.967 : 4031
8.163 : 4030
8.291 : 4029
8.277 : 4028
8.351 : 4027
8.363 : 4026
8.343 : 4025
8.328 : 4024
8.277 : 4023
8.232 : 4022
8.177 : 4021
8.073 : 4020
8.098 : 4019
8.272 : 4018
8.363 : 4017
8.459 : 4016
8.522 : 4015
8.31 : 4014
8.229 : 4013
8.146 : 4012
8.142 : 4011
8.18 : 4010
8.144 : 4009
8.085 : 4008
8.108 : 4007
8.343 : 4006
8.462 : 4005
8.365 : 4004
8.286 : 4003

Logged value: 0.92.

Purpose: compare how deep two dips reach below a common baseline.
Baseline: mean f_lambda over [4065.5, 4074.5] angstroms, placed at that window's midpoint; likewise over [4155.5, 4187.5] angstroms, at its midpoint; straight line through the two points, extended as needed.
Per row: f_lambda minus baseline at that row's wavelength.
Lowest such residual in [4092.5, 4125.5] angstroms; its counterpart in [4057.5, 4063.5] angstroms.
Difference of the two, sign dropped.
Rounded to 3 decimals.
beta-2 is 0.143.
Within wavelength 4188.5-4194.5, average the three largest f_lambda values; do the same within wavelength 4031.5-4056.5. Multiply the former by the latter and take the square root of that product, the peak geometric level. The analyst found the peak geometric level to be 7.80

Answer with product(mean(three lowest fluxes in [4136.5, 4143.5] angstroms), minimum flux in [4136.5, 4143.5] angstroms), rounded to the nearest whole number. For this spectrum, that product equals 56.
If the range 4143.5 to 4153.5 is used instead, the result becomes 54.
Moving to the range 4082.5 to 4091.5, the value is 66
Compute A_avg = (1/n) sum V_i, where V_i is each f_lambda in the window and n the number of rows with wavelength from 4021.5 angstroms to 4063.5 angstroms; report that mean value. 8.2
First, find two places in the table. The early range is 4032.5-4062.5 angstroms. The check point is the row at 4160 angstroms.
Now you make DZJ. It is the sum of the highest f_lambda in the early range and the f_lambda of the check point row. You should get 15.8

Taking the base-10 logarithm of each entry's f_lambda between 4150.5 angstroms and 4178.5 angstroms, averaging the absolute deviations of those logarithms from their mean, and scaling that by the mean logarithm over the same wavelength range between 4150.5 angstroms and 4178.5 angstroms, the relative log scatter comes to 0.0050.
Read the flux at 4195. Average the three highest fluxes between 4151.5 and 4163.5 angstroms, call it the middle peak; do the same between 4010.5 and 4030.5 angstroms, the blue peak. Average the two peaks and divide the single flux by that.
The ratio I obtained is 0.894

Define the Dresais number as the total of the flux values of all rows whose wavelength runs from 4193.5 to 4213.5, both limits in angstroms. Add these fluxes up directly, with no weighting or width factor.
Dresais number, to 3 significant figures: 145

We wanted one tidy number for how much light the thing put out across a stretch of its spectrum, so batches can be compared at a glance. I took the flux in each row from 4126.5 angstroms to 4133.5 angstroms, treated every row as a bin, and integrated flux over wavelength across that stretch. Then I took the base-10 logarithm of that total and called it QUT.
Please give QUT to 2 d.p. 1.73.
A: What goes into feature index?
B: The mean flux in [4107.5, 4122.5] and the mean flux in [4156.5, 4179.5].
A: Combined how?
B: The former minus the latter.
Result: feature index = 0.53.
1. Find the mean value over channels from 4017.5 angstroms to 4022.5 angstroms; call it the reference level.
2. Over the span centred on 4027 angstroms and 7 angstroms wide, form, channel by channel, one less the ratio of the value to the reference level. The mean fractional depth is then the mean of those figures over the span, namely -0.016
